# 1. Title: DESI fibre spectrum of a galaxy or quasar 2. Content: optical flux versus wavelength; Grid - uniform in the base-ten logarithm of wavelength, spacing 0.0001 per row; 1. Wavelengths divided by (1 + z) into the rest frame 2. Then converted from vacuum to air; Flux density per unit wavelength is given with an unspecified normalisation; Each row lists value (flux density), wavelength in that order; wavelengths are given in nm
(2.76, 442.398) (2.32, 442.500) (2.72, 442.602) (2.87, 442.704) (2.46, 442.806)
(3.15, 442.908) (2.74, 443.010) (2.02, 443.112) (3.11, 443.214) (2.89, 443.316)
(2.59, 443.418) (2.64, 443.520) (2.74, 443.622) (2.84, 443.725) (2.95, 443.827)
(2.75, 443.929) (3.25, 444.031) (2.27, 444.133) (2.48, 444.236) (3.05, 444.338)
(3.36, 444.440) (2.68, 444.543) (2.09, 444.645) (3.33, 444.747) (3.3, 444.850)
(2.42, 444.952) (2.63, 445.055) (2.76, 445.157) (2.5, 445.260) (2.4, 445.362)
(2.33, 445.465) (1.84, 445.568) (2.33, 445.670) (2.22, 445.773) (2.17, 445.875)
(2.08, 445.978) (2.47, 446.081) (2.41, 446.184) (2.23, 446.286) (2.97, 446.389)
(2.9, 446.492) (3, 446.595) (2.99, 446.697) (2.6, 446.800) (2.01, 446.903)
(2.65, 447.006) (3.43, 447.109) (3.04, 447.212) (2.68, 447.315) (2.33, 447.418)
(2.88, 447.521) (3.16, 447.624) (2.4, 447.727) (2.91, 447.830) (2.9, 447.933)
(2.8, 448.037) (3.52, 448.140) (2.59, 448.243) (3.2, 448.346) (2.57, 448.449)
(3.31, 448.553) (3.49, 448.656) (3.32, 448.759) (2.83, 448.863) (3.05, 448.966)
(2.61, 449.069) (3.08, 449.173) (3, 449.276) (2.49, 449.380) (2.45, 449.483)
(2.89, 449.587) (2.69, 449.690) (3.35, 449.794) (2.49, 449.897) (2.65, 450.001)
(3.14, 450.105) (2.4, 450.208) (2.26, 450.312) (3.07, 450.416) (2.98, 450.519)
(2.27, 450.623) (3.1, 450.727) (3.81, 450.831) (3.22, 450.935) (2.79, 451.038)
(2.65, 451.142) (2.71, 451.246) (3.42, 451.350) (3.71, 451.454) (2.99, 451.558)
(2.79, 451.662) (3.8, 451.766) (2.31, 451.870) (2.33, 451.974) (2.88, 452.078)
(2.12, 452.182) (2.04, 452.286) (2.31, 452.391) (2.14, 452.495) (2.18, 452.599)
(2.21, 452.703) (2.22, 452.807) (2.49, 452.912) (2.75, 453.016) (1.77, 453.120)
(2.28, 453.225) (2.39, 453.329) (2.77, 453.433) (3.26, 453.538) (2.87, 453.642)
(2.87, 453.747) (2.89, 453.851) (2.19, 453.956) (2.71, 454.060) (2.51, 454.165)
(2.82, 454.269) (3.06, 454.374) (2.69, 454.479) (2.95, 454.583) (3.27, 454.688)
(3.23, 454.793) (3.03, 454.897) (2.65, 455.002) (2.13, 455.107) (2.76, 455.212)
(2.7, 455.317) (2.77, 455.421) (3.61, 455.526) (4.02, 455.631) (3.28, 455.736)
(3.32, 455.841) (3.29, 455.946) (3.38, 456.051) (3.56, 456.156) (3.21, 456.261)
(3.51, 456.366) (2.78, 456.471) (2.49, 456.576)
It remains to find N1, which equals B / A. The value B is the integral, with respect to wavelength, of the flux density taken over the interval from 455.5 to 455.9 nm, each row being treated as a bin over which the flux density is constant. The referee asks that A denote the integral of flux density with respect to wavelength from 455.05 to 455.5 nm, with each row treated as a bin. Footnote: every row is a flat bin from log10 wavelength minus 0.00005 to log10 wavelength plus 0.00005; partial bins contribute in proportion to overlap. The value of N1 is 1.19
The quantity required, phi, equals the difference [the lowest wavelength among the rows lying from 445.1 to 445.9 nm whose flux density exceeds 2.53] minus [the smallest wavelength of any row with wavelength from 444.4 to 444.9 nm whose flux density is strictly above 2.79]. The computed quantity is 0.72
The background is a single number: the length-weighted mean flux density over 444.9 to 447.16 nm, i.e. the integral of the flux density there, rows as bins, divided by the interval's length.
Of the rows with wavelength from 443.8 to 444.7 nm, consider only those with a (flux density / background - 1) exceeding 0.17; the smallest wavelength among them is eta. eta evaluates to 443.827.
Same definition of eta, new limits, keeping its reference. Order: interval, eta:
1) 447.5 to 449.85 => 447.624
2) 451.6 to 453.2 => 451.766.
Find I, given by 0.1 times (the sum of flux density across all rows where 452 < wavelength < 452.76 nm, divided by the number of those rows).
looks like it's 0.227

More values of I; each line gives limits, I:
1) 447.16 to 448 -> 0.279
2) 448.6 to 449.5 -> 0.292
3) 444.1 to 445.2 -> 0.276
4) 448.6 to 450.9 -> 0.288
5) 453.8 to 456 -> 0.295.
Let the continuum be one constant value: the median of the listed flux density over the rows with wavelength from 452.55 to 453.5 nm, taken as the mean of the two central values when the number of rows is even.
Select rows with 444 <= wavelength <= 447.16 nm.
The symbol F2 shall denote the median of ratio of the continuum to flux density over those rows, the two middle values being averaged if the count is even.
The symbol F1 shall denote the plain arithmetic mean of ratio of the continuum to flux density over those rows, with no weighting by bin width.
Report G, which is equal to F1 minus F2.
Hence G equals -0.017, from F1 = 0.895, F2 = 0.912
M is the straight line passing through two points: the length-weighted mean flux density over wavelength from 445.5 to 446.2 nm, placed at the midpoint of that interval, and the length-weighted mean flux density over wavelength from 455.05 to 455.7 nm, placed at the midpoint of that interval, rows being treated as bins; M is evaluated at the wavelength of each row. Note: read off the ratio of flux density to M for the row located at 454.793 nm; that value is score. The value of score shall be 1.09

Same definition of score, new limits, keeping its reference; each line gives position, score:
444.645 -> 0.99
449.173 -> 1.24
